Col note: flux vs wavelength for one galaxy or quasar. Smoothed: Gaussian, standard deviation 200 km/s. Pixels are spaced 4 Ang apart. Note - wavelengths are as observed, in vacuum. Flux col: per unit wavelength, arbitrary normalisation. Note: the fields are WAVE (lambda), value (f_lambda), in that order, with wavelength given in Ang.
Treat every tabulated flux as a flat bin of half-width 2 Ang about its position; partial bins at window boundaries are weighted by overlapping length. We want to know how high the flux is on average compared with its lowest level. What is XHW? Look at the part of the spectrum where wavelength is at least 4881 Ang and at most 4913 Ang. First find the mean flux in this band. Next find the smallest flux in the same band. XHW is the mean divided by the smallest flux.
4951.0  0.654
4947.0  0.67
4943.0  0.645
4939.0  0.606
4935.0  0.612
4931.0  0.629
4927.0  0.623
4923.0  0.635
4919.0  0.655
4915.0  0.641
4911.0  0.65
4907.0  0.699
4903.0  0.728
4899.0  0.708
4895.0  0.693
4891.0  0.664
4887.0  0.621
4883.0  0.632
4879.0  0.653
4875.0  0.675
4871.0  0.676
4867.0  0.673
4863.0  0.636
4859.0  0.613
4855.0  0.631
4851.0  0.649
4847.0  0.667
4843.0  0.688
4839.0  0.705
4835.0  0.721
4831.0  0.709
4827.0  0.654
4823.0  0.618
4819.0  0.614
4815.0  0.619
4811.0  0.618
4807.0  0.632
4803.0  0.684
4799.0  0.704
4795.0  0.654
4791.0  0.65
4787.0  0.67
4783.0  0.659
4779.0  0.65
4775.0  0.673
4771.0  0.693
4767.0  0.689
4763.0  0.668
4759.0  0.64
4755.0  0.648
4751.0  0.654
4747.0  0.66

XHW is 1.09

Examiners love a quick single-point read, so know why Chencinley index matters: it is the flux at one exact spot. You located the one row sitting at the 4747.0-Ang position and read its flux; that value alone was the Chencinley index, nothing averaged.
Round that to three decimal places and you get 0.660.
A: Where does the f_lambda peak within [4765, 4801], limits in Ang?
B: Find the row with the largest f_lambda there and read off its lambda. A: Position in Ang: 4799.0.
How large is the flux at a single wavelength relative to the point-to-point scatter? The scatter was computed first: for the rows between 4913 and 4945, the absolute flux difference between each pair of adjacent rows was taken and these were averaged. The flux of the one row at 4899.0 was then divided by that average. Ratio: 43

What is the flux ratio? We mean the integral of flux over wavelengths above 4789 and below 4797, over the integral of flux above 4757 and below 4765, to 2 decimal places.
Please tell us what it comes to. 1.00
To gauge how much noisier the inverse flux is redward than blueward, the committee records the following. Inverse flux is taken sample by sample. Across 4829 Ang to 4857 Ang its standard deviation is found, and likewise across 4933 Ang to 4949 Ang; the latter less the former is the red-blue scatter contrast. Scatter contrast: 0.00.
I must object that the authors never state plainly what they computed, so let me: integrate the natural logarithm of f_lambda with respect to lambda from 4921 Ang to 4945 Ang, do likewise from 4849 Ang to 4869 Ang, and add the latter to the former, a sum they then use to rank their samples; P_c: -20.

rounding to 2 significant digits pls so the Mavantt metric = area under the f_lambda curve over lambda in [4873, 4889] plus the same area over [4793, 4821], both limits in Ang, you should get 28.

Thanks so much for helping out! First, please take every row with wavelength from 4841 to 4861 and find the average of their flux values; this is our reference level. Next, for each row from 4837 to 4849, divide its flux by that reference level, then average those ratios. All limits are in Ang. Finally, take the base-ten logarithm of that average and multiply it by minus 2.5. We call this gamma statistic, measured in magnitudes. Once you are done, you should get -0.06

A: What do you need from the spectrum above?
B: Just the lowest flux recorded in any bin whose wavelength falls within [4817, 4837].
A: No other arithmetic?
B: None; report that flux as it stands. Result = 0.614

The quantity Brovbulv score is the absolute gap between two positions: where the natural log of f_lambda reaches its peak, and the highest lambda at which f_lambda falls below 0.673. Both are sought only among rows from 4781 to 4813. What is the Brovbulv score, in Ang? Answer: 12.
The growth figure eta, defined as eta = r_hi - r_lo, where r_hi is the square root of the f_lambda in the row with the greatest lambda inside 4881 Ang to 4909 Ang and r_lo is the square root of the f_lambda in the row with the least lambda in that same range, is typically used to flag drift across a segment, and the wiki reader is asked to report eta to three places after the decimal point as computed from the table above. 0.041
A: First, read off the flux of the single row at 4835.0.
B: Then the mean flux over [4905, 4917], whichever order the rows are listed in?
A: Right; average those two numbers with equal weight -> 0.69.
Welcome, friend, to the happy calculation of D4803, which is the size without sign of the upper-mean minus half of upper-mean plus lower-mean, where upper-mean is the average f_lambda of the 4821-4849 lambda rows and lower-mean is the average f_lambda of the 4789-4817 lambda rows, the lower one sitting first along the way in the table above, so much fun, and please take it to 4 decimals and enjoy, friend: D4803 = 0.0144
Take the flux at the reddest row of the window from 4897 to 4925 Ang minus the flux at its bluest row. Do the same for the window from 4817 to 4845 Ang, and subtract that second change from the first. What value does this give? -0.15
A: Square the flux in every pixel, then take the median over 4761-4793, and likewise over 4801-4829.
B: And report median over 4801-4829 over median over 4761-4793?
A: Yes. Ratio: 0.86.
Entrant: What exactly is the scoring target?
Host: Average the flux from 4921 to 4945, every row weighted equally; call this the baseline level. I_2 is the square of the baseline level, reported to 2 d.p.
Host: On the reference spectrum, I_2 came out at 0.39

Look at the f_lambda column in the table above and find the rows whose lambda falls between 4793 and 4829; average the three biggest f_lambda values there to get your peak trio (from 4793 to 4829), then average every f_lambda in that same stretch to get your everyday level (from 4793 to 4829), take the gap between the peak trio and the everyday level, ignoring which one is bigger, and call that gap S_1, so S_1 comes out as 0.037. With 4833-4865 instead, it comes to 0.041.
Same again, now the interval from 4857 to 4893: 0.025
